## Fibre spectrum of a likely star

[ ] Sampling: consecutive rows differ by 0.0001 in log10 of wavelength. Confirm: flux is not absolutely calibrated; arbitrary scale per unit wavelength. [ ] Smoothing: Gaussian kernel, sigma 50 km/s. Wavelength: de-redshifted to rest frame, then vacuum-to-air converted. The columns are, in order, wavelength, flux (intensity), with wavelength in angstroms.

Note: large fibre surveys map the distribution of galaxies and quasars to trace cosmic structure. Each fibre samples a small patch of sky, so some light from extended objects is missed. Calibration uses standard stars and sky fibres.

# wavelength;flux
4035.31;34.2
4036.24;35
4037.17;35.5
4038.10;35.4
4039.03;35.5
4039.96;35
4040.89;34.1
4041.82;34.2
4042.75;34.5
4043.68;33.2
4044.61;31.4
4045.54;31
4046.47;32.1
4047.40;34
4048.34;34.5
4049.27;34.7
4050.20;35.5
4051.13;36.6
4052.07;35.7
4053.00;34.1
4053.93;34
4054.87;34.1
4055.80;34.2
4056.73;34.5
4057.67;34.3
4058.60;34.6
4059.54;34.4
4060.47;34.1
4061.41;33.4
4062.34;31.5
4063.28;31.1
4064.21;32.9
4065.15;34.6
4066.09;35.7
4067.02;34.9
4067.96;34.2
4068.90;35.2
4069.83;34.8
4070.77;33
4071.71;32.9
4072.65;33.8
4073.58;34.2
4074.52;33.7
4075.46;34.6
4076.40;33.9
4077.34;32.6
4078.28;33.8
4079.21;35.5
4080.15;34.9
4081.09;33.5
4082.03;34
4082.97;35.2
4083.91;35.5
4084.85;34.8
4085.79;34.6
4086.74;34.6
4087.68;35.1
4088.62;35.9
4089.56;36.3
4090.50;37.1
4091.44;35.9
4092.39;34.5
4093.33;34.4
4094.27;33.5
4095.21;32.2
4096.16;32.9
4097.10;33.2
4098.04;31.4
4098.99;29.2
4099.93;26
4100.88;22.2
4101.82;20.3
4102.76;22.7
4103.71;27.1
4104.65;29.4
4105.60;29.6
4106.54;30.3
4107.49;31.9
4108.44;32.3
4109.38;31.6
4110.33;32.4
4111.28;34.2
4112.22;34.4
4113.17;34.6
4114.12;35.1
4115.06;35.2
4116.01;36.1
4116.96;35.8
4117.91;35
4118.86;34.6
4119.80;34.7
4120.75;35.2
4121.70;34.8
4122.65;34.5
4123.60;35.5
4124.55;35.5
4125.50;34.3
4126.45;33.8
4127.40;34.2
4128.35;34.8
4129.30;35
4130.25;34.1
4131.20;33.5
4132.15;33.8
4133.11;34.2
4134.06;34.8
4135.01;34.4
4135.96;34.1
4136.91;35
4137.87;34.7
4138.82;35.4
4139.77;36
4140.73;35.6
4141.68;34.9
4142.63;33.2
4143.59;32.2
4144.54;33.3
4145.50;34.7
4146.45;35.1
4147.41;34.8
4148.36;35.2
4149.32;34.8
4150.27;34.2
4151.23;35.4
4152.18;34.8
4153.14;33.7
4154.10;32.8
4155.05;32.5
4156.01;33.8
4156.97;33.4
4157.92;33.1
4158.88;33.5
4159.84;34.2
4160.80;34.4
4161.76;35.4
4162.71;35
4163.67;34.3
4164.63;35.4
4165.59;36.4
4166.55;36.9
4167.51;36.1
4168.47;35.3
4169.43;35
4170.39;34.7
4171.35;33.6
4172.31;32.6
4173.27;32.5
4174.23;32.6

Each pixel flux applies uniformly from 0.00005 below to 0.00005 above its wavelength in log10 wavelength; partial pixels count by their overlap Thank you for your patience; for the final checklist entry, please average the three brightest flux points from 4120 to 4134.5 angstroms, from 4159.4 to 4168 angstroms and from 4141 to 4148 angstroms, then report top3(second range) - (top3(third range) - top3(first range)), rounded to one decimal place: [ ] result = 36.9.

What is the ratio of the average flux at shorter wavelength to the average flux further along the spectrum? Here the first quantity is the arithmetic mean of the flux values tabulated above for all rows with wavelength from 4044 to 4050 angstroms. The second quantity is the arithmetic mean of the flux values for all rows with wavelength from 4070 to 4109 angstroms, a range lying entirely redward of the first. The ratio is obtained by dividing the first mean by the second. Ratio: 1.02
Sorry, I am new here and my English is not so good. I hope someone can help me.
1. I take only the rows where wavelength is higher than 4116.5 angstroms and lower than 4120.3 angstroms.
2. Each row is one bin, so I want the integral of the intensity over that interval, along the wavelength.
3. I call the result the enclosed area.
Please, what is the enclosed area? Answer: 133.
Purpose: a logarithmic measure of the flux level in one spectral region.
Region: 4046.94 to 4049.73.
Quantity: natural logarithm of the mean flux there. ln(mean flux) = 3.54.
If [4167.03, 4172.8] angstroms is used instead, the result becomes 3.54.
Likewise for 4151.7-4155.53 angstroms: 3.51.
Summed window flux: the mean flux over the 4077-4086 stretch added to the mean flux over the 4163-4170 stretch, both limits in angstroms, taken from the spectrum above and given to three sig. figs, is 70.1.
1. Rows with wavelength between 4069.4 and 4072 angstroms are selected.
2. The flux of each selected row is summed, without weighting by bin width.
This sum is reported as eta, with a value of 101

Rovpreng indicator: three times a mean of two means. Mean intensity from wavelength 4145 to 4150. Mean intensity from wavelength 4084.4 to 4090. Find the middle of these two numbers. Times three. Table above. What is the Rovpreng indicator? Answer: 105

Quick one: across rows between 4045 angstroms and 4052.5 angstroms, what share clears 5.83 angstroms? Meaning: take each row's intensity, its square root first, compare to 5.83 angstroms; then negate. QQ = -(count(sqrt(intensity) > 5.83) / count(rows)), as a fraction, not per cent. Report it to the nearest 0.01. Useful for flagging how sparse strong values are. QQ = -0.75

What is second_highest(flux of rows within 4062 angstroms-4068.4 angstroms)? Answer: 34.9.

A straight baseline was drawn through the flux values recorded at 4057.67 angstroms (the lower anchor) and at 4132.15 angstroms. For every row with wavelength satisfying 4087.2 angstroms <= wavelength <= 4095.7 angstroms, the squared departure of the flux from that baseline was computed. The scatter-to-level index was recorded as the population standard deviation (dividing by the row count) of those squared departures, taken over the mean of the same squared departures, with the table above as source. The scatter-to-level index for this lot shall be 0.97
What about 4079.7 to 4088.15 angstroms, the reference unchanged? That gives 0.83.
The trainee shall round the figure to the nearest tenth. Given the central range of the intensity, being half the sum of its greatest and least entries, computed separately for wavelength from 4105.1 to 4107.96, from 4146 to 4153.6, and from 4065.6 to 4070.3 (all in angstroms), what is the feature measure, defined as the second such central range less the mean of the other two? 1.7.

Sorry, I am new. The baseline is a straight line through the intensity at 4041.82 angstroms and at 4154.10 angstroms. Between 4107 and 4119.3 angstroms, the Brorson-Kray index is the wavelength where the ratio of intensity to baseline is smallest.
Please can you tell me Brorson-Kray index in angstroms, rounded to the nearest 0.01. 4109.38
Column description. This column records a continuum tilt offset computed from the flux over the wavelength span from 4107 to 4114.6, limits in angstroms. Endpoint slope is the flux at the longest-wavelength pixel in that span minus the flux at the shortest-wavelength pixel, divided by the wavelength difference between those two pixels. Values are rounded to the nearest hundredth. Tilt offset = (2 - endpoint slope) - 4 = -2.48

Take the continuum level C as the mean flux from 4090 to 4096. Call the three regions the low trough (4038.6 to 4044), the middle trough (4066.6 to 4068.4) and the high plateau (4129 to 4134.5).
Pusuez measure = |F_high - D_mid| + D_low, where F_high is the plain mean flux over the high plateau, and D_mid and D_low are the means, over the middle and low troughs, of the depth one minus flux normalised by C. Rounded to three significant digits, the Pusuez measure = 34.2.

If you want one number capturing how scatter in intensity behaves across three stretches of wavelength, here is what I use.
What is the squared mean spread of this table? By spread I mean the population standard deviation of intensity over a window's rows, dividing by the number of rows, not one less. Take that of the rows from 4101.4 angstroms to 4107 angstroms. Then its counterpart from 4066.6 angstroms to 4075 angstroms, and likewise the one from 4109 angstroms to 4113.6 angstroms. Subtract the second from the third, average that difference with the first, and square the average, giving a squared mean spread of 4.5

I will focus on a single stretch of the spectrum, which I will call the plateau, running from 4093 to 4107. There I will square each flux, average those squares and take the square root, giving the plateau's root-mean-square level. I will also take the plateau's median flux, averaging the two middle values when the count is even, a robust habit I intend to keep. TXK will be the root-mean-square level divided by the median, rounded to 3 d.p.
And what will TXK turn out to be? 0.989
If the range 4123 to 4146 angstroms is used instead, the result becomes 0.998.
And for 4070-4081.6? 1.002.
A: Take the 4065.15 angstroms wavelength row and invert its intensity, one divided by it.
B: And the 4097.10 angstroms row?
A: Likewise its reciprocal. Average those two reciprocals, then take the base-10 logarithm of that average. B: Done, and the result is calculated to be -1.530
